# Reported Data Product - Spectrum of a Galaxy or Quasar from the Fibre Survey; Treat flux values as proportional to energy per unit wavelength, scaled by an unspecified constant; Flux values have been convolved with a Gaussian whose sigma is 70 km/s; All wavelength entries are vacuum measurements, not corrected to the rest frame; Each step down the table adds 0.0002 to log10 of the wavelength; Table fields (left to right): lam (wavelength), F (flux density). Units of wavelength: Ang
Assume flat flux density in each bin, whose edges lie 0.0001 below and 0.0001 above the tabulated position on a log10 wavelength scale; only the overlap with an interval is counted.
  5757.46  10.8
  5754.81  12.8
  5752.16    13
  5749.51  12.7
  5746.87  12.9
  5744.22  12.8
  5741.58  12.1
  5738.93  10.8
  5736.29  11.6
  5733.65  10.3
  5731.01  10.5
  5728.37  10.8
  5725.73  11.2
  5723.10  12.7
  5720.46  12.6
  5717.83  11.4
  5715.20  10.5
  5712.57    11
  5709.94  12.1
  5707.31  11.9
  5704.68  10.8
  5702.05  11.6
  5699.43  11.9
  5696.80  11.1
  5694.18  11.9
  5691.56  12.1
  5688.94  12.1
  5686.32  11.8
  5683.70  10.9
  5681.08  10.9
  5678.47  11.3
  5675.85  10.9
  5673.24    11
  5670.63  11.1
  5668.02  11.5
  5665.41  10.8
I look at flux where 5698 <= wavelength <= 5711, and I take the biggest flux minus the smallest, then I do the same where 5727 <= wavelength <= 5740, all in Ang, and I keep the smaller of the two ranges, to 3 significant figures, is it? 1.30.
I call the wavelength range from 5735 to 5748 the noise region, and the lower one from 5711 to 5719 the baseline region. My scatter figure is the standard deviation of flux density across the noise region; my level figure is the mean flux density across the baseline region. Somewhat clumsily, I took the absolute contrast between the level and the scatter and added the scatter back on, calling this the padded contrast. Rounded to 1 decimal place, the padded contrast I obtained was 11.0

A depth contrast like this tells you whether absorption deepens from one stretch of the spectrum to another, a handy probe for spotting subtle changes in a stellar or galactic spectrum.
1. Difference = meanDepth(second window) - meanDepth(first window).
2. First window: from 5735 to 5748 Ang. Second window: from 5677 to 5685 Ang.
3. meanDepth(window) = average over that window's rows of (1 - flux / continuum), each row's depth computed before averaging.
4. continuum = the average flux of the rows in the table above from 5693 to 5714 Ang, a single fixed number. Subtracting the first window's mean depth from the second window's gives 0.087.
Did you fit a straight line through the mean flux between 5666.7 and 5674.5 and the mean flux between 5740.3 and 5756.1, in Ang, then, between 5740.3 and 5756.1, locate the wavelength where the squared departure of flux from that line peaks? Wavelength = 5741.58 Ang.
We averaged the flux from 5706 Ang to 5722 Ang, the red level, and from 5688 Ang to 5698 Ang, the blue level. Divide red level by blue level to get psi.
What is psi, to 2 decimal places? 0.98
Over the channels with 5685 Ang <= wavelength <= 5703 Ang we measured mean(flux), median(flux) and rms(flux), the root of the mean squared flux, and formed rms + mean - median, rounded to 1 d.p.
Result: 11.7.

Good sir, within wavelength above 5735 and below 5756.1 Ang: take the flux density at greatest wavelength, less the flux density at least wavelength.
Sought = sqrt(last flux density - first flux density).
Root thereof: 1.10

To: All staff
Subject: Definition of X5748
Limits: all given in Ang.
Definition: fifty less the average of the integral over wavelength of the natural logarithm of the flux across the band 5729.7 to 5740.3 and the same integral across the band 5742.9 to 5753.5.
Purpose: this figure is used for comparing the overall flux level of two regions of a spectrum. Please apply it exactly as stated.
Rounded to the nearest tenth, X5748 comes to 23.9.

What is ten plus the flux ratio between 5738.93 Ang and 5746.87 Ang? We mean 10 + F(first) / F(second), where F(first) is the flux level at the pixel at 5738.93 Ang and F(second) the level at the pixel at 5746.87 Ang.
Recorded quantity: 10.8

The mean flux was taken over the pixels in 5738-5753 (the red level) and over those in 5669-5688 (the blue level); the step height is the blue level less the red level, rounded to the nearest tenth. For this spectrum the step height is -1.3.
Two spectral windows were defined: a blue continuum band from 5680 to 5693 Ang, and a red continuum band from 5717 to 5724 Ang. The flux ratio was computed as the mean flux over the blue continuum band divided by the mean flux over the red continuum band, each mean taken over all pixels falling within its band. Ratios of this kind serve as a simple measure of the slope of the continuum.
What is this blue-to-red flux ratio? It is 0.94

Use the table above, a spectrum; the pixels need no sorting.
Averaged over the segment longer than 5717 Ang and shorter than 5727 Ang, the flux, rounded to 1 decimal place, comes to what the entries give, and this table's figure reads 12.0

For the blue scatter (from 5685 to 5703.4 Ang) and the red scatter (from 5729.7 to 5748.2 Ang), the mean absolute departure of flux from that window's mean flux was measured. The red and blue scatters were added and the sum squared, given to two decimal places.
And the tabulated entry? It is 1.30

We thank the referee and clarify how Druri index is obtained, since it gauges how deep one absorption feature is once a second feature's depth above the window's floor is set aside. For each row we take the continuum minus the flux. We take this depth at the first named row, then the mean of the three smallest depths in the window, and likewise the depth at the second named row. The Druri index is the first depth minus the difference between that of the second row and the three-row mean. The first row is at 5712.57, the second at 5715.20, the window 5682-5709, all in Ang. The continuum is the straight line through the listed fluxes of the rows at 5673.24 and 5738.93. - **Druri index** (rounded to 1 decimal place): -1.6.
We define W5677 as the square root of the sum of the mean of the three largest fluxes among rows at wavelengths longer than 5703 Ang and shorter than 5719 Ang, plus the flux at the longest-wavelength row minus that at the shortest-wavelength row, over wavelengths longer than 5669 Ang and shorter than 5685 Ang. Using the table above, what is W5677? 3.41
